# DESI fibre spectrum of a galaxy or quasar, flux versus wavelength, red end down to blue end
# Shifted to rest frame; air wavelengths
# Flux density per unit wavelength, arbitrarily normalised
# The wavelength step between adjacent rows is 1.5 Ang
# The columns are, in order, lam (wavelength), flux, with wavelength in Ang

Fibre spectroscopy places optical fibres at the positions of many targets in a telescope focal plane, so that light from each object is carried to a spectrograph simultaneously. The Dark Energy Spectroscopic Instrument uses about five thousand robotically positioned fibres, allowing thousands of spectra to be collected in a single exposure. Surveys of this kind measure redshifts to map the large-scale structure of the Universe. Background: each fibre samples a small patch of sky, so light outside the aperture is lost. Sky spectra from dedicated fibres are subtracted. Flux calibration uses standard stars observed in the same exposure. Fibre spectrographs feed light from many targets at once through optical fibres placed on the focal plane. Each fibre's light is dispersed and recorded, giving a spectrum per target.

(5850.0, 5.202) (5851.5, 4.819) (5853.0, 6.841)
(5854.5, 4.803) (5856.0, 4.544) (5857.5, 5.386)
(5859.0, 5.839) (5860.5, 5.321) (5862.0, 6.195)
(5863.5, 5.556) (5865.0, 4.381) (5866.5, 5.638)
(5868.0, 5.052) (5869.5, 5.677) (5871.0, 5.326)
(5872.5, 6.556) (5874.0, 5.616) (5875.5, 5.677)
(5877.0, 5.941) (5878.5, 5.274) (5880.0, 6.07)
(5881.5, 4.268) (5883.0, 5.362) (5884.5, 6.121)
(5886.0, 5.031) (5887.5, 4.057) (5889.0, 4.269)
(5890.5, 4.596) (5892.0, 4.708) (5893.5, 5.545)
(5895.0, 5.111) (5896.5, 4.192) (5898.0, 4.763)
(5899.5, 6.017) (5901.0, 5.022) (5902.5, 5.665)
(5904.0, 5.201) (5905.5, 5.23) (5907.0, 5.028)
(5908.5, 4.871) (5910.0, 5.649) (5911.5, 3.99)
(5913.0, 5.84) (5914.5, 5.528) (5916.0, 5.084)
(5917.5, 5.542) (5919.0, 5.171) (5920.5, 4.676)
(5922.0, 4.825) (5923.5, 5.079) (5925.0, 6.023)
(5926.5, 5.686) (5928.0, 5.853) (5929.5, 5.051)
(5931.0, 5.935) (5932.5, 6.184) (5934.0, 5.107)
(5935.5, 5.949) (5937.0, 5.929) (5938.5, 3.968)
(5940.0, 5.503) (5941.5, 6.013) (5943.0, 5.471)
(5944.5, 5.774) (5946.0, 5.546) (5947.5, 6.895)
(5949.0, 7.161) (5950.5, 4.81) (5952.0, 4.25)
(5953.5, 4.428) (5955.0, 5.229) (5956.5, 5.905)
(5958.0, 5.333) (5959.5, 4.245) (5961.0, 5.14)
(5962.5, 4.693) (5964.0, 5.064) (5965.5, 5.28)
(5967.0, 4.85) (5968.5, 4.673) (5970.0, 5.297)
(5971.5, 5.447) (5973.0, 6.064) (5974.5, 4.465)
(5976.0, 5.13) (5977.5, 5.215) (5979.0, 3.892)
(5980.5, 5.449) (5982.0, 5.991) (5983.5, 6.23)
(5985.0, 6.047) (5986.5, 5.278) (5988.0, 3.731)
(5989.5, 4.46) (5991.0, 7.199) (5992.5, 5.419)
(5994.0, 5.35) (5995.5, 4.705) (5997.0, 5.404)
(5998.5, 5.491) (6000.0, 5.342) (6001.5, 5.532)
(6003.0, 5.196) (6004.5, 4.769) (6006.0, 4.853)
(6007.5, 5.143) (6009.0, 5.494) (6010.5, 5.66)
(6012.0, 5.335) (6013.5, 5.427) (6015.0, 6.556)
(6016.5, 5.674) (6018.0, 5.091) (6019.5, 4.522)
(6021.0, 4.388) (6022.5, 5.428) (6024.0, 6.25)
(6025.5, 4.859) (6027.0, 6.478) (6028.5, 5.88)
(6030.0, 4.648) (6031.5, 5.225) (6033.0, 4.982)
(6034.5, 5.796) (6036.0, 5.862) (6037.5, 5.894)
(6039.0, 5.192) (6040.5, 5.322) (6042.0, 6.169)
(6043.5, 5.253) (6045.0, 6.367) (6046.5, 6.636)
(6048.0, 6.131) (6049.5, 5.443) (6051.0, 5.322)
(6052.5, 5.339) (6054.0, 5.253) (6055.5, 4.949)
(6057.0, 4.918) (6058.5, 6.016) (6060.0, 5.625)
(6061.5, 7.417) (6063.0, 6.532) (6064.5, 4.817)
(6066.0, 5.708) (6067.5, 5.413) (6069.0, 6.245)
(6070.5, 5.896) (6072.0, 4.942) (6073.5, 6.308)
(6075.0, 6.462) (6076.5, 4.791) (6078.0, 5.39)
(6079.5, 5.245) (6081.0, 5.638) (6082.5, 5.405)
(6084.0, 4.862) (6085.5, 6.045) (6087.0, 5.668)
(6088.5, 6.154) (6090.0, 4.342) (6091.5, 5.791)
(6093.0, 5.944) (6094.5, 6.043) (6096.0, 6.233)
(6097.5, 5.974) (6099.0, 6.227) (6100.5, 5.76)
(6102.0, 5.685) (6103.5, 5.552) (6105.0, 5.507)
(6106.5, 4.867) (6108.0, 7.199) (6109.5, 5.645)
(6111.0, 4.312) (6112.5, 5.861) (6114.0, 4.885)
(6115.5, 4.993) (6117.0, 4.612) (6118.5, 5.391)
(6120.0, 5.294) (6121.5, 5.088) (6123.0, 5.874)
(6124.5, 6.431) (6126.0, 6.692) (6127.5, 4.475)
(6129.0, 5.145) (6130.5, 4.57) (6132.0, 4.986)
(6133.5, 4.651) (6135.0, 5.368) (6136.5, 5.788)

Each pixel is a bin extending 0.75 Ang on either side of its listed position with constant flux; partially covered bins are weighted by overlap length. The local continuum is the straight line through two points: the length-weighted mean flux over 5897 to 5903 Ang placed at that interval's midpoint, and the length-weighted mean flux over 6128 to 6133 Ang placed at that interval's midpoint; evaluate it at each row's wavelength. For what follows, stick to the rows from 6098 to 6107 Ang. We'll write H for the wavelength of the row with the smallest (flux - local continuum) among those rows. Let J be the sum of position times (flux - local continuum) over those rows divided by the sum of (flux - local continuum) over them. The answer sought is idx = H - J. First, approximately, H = 6106.5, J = 6101.4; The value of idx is 5.1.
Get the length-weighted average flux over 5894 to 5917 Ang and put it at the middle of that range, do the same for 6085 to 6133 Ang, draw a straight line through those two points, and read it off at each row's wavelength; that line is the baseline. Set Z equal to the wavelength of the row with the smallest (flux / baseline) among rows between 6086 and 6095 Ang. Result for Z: 6090.0 Ang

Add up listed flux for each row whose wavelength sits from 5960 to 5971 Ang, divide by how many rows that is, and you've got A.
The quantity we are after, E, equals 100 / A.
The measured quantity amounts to 20.0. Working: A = 5.00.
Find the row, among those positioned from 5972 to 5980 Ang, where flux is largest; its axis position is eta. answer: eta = 5973.0 Ang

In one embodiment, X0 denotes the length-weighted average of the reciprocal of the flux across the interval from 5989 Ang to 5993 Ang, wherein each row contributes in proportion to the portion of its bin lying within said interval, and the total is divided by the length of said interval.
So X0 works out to 0.180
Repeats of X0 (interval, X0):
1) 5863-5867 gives 0.197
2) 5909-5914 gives 0.199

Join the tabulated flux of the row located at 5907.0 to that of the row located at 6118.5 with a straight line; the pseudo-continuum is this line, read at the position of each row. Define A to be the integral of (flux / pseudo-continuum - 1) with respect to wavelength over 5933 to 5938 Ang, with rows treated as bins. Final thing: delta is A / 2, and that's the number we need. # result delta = 0.26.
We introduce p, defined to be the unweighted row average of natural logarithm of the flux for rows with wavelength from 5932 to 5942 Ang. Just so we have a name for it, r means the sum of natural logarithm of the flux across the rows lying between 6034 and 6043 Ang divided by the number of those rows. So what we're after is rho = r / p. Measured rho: 1.02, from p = 1.70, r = 1.74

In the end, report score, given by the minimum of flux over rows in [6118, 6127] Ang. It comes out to 5.088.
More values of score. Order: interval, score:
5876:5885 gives 4.268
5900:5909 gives 4.871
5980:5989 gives 3.731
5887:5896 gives 4.057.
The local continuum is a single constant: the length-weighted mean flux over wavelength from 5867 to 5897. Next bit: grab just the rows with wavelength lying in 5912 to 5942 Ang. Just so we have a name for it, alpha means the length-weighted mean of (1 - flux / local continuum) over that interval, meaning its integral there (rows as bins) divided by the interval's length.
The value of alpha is -0.04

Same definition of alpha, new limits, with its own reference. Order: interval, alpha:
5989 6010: -0.02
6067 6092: -0.06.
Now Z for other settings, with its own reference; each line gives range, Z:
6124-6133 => 6127.5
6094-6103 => 6102.0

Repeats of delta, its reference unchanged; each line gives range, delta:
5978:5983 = 0.01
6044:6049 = 0.48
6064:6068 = 0.01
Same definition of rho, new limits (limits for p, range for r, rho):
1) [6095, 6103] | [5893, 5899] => 0.89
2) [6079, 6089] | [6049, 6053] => 0.98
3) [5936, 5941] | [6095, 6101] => 1.11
